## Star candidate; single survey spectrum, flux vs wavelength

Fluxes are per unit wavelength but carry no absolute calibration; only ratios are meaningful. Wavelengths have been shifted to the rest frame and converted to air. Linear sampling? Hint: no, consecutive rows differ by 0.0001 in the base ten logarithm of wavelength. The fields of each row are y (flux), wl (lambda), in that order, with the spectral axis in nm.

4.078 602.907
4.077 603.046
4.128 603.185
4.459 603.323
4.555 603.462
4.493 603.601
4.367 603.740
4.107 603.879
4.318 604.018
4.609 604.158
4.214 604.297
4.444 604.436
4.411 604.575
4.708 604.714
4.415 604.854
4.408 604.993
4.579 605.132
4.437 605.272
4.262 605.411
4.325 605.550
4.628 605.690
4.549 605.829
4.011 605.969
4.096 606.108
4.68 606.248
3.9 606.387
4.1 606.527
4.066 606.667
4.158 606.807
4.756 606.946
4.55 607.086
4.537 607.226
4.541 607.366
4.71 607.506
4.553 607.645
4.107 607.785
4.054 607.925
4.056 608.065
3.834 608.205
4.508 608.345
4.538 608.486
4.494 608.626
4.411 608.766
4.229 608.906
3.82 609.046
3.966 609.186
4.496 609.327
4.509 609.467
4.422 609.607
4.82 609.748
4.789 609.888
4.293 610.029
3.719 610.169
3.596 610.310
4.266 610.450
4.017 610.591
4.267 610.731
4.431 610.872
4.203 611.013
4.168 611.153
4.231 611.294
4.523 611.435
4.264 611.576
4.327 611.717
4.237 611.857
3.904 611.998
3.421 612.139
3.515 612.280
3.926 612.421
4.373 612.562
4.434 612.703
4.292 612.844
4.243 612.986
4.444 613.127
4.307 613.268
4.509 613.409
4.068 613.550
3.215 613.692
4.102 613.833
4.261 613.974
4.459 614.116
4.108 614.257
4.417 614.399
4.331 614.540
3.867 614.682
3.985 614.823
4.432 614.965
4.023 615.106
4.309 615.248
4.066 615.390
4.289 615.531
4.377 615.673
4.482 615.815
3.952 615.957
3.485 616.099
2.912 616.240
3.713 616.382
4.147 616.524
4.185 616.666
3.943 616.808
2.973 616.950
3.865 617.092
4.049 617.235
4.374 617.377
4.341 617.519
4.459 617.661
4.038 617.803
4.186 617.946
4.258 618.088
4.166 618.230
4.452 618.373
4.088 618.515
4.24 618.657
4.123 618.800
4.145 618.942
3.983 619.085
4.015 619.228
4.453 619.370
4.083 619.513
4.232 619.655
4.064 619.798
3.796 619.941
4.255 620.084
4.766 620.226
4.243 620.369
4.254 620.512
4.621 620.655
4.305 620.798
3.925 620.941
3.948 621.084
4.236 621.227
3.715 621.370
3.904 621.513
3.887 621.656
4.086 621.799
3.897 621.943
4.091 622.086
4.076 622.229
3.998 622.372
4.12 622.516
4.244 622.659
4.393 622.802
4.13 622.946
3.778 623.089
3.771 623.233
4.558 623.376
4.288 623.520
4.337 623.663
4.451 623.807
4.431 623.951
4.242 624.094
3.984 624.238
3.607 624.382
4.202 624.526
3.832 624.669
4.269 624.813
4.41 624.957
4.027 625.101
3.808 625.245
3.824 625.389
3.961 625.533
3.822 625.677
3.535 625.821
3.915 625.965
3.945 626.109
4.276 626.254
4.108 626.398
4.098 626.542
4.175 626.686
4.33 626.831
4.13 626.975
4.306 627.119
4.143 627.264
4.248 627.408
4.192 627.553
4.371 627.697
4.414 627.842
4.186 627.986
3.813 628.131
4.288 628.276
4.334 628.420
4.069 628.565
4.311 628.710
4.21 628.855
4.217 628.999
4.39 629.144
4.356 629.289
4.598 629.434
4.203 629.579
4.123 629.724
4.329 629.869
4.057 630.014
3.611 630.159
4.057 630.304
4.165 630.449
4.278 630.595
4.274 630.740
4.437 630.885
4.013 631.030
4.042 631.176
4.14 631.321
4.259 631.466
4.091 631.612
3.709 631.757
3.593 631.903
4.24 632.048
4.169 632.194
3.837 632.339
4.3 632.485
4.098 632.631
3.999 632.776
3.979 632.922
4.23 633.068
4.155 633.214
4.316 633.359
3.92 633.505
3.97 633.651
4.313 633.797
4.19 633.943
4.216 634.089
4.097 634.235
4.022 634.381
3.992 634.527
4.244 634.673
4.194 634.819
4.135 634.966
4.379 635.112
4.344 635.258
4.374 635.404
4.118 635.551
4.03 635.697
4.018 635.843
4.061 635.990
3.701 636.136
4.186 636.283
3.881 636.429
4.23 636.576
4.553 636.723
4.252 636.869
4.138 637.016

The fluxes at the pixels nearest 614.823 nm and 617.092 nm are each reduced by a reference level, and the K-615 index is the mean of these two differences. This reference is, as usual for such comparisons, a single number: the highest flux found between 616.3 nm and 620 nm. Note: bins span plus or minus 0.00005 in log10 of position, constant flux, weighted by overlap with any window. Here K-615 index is -0.5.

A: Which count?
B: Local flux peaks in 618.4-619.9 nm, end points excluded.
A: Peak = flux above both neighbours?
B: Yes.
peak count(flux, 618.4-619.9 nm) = 4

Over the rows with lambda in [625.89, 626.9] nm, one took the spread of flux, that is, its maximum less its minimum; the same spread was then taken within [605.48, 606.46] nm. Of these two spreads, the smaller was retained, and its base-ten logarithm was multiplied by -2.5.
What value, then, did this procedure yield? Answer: 0.95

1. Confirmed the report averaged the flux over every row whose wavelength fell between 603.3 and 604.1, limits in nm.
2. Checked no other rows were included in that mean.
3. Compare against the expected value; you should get 4.38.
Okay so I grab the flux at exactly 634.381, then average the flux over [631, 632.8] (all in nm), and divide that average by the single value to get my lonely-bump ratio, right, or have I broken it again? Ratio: 1.00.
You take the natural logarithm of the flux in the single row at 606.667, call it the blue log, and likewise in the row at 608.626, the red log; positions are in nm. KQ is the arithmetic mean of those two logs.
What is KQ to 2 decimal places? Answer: 1.45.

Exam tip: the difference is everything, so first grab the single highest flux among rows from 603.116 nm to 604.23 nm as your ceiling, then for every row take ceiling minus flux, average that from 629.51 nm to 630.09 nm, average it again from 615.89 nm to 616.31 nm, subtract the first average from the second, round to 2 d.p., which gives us 0.73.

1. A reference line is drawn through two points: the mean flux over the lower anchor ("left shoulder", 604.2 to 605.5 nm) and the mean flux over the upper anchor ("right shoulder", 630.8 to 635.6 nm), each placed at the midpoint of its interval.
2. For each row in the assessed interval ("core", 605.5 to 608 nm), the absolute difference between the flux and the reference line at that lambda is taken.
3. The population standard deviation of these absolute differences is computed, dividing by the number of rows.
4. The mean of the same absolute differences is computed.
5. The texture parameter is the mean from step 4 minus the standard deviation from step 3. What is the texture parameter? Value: 0.15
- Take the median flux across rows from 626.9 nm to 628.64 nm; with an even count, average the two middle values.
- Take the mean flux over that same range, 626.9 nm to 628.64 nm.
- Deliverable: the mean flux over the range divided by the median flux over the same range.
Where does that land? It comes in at 1.00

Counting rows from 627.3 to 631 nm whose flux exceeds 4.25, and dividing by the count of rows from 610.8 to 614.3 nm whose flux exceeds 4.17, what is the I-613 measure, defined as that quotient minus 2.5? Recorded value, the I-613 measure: -1.75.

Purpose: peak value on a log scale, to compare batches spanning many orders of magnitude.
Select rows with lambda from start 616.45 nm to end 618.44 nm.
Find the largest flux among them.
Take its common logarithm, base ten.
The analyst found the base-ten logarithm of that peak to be 0.649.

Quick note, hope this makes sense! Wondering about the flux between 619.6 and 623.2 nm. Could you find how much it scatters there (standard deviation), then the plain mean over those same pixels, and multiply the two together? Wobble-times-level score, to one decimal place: 1.0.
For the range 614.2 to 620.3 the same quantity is 1.4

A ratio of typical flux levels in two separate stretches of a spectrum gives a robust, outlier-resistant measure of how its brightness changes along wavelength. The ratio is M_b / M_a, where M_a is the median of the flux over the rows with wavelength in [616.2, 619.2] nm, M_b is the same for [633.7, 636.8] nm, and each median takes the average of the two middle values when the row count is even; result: 1.01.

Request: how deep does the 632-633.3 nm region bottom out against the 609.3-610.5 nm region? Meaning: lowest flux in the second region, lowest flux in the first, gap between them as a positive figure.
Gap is 0.24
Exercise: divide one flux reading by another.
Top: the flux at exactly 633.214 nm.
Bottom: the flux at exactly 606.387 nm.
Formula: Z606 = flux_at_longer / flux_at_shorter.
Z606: 1.07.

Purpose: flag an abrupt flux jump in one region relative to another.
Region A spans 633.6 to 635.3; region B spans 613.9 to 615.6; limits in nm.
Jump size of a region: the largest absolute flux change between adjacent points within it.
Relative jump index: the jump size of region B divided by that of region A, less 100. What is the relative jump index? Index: -98.6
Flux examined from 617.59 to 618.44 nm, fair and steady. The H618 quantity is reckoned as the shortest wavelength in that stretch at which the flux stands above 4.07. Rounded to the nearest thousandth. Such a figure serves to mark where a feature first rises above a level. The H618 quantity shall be 617.661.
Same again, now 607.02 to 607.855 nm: 607.086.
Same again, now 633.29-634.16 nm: 633.359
